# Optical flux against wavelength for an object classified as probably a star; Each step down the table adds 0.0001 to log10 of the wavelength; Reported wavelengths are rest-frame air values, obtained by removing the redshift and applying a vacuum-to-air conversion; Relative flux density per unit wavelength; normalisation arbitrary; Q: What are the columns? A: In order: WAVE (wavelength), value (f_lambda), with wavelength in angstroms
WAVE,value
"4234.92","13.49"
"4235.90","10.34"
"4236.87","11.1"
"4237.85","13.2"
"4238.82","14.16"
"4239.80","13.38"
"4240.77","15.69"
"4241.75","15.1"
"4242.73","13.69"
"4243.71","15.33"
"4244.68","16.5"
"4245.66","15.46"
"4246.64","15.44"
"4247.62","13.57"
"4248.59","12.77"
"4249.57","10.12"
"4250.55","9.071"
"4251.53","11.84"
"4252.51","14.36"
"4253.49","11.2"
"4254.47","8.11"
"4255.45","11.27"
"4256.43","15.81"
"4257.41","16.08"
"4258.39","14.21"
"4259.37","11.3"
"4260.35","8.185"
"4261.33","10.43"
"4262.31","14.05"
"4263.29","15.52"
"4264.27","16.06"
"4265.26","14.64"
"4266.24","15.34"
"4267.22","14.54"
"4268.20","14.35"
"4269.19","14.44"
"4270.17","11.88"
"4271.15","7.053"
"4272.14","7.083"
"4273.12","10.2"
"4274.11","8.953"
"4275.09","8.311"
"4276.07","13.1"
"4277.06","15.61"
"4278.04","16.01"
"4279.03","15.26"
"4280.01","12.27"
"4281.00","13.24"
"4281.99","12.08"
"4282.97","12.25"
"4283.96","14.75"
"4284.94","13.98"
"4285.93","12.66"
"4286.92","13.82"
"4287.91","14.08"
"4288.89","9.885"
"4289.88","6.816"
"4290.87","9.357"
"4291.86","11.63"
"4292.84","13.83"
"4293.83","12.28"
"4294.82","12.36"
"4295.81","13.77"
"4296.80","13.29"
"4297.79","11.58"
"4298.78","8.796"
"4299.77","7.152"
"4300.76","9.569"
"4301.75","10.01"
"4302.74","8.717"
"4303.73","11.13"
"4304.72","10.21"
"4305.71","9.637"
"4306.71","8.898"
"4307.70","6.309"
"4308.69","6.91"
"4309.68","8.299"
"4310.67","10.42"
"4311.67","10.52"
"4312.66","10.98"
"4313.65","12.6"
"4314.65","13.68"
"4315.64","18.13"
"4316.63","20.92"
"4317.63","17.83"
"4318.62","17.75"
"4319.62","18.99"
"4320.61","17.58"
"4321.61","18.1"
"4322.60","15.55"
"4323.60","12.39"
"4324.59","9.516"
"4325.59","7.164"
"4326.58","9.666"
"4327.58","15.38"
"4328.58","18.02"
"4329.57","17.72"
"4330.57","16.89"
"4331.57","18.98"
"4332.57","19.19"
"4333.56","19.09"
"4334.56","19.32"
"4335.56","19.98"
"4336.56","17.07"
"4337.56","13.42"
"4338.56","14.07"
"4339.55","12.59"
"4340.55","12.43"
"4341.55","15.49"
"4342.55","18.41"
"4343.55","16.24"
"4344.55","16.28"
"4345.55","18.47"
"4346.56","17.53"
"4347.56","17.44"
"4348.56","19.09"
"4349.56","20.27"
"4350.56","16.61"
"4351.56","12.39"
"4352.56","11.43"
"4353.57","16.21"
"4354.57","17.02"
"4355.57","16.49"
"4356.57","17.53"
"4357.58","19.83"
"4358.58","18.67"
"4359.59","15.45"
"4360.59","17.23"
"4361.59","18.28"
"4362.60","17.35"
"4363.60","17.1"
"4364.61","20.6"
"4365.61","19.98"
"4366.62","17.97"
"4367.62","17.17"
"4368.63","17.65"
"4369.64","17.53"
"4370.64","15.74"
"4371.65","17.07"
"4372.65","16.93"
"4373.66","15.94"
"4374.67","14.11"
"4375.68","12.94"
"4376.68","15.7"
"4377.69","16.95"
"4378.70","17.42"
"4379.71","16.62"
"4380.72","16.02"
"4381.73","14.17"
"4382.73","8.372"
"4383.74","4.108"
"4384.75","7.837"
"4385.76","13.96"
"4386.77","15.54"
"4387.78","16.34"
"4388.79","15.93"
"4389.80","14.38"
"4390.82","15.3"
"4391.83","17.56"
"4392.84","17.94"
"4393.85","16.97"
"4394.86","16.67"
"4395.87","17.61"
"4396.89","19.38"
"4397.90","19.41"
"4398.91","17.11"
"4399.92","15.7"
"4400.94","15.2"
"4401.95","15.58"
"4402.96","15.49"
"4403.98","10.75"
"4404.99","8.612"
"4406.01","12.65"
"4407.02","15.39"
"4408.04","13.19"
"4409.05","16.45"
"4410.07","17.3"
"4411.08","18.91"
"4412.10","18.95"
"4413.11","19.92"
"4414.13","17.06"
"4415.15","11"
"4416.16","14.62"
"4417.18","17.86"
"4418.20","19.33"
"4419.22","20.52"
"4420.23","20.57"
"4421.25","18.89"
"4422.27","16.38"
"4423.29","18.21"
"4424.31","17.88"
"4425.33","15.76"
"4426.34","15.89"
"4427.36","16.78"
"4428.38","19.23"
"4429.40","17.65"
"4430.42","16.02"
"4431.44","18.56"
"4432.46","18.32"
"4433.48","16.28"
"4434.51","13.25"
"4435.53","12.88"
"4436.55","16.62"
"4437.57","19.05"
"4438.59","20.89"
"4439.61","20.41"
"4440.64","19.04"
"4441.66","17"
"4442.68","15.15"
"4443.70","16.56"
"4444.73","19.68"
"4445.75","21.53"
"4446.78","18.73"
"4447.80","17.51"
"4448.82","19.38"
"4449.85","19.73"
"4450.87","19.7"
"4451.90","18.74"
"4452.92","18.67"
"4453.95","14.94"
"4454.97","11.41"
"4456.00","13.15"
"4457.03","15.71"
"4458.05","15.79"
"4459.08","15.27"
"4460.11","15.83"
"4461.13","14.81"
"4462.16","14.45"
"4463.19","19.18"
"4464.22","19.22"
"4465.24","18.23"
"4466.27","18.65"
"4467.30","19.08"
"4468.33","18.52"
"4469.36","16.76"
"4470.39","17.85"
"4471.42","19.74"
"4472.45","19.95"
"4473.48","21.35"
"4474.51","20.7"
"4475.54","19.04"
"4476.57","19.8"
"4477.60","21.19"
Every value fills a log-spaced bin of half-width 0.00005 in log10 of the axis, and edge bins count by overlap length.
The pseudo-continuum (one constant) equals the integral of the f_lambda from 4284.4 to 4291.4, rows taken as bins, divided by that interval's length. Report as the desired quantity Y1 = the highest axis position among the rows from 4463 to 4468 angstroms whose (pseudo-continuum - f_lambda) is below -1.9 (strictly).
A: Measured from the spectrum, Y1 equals 4467.30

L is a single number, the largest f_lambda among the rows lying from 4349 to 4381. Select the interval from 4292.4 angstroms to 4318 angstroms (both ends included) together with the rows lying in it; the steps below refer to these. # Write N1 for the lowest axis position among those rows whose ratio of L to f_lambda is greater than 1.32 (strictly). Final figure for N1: 4292.84 angstroms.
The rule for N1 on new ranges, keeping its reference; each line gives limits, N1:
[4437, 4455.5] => 4442.68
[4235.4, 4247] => 4235.90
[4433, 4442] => 4434.51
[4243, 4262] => 4243.71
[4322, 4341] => 4322.60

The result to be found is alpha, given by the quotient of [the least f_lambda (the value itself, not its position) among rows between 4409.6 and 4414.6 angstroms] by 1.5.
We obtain 11.4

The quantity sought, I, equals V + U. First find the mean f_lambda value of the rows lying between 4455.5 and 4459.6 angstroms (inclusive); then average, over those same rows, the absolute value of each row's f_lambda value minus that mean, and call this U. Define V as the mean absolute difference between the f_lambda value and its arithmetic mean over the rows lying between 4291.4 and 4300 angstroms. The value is 2.55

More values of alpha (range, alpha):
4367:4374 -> 10.5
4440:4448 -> 10.1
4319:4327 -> 4.8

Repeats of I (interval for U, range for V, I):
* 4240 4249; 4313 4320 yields 3.28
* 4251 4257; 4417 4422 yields 2.88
